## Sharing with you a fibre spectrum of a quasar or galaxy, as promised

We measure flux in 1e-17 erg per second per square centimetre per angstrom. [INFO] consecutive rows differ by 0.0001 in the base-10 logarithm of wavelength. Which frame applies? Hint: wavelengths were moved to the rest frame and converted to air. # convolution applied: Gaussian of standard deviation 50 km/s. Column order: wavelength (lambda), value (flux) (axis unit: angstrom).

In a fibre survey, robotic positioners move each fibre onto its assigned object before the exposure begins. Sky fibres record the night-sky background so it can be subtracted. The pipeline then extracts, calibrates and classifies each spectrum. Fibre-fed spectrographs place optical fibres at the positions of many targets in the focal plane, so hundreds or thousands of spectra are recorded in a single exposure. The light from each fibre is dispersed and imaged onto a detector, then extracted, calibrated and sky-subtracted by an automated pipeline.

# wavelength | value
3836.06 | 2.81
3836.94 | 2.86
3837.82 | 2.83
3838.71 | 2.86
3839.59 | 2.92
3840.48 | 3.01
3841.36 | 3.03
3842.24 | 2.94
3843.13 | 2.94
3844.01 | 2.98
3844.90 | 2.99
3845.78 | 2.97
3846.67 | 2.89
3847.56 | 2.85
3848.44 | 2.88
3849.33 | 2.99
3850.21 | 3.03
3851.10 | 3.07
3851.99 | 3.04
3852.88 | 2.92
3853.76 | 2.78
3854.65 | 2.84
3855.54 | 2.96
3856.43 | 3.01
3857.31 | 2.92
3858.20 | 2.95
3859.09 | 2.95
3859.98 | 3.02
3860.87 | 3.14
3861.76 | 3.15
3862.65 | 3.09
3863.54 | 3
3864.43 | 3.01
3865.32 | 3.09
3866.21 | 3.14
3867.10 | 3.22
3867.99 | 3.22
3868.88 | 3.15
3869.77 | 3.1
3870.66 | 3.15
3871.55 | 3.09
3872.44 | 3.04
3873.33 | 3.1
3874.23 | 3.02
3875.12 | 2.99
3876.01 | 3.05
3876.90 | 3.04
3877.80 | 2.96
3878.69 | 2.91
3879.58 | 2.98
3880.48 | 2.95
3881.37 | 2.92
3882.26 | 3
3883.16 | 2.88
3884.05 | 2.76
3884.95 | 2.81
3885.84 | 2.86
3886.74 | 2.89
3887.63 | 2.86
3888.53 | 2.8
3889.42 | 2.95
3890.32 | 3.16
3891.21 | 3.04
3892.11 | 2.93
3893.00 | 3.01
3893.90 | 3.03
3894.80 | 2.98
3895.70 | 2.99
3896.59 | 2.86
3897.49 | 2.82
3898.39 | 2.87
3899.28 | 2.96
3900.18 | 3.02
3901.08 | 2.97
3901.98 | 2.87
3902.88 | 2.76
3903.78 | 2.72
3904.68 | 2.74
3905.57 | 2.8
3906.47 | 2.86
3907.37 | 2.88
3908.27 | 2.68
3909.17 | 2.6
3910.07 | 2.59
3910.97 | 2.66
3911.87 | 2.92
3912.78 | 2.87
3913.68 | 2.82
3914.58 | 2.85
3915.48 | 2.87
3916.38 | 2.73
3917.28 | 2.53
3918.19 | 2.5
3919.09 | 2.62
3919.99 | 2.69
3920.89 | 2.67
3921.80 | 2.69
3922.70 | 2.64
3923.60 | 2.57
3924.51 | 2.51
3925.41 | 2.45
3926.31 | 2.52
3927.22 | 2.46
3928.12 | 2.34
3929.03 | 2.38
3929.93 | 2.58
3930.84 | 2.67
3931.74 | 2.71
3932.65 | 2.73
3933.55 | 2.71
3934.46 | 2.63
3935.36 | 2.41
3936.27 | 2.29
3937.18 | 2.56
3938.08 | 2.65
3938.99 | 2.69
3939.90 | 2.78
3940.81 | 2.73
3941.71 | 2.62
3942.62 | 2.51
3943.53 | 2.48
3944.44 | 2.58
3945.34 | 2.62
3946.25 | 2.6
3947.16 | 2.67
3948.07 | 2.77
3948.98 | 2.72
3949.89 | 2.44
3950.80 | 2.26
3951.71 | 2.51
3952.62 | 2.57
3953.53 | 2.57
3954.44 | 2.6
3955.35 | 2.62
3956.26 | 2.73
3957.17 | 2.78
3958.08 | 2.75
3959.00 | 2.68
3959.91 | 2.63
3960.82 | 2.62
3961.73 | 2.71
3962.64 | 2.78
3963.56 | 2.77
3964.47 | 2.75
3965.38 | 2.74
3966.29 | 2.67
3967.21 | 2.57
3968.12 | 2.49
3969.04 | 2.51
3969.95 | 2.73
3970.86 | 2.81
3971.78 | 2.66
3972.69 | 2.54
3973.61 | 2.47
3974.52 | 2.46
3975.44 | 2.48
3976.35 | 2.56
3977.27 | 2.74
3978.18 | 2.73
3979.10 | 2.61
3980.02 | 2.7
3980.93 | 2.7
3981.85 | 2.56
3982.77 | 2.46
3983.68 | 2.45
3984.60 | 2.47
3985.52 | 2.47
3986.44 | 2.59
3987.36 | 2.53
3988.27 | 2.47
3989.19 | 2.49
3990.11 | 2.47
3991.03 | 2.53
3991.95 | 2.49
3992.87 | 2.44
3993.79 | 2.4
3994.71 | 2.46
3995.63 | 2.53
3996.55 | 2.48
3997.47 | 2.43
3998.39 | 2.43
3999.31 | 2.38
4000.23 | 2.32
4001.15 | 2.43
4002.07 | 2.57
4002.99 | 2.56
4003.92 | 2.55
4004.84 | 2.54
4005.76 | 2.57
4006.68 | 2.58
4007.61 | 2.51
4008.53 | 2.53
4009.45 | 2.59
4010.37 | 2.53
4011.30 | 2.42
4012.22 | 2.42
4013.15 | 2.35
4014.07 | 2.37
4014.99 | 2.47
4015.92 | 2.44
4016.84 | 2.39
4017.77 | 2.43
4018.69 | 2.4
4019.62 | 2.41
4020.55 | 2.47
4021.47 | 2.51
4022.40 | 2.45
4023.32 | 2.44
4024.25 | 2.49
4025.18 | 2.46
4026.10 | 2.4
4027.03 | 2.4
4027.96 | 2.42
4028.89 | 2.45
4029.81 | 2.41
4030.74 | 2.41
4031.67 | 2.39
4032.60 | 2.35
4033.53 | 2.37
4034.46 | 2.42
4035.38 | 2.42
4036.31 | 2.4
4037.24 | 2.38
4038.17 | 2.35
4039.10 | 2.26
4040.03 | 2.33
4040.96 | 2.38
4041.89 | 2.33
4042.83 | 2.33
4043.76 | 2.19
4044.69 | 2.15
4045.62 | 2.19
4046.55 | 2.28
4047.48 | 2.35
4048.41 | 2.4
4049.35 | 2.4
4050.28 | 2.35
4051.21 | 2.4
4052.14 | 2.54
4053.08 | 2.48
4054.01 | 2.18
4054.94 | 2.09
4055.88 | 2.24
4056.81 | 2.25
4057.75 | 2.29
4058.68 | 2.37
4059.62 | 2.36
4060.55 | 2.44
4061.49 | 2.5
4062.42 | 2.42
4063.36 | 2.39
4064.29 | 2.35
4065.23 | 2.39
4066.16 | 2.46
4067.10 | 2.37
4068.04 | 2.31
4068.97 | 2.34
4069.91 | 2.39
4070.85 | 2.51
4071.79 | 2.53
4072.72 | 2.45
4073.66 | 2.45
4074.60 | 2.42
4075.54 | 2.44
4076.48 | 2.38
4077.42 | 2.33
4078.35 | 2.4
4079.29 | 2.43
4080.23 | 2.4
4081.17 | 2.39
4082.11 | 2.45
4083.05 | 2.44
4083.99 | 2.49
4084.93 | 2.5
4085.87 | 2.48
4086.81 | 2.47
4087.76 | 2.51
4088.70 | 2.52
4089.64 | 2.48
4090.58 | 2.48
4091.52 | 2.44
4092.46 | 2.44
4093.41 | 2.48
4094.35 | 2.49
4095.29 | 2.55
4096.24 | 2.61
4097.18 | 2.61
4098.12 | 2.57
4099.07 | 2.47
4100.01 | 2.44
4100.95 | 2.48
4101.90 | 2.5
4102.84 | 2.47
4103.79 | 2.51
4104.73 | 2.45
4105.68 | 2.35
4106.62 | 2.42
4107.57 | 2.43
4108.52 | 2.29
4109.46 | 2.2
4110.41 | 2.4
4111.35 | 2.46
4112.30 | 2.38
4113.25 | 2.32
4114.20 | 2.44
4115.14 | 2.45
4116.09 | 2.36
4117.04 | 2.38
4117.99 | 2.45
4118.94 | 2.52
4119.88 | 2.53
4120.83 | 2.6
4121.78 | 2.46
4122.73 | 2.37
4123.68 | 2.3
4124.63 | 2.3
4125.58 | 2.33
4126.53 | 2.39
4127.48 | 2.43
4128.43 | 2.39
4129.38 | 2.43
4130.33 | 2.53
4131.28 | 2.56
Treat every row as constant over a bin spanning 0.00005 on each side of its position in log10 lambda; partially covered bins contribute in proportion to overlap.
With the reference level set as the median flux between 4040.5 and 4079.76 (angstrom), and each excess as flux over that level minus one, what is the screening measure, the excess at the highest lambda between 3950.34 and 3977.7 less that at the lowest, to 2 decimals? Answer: 0.20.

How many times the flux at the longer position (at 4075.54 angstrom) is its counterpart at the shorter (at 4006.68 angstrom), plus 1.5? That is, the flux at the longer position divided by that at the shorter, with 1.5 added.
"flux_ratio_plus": 2.45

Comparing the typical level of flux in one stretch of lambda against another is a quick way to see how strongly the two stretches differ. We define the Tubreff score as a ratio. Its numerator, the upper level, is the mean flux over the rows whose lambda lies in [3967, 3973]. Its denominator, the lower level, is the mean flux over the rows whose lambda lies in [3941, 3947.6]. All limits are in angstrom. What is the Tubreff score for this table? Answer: 1.01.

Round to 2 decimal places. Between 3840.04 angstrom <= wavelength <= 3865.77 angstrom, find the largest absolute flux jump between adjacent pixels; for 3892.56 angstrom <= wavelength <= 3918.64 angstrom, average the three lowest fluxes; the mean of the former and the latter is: 1.34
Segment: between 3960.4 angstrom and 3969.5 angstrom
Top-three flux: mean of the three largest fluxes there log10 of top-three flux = 0.44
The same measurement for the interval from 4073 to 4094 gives 0.40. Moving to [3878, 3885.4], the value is 0.47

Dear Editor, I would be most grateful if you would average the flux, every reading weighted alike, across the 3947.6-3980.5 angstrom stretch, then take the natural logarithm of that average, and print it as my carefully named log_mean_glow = 0.97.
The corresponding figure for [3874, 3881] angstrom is 1.09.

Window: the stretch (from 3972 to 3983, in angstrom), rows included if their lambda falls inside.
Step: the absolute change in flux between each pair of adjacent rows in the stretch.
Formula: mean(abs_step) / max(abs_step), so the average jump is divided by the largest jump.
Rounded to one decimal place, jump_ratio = 0.4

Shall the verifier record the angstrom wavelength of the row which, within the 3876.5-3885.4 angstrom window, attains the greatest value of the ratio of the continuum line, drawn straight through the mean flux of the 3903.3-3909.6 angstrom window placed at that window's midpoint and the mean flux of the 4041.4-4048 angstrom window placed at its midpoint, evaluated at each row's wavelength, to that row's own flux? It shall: 3884.05 angstrom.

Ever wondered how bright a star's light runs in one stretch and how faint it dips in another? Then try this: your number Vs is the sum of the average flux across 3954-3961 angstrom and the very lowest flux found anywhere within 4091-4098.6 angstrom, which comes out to 5.12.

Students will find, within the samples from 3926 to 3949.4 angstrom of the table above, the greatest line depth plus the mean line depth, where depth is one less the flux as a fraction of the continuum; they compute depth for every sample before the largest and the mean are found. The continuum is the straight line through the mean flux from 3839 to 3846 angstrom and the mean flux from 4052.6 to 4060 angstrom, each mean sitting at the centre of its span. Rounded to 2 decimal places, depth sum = 0.17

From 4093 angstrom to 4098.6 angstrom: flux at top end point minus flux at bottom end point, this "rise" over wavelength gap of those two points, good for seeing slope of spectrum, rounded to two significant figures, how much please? 0.019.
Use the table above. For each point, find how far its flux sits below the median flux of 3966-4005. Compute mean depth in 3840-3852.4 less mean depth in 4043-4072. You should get -0.6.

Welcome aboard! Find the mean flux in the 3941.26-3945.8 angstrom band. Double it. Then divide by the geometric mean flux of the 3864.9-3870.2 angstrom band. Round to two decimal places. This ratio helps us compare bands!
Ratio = 1.63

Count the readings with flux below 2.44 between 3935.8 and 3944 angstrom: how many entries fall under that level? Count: 1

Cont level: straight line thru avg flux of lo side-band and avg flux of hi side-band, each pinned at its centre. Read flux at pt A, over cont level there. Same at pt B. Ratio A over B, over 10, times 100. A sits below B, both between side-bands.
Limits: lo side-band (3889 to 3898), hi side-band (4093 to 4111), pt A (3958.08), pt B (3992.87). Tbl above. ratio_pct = 10.9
